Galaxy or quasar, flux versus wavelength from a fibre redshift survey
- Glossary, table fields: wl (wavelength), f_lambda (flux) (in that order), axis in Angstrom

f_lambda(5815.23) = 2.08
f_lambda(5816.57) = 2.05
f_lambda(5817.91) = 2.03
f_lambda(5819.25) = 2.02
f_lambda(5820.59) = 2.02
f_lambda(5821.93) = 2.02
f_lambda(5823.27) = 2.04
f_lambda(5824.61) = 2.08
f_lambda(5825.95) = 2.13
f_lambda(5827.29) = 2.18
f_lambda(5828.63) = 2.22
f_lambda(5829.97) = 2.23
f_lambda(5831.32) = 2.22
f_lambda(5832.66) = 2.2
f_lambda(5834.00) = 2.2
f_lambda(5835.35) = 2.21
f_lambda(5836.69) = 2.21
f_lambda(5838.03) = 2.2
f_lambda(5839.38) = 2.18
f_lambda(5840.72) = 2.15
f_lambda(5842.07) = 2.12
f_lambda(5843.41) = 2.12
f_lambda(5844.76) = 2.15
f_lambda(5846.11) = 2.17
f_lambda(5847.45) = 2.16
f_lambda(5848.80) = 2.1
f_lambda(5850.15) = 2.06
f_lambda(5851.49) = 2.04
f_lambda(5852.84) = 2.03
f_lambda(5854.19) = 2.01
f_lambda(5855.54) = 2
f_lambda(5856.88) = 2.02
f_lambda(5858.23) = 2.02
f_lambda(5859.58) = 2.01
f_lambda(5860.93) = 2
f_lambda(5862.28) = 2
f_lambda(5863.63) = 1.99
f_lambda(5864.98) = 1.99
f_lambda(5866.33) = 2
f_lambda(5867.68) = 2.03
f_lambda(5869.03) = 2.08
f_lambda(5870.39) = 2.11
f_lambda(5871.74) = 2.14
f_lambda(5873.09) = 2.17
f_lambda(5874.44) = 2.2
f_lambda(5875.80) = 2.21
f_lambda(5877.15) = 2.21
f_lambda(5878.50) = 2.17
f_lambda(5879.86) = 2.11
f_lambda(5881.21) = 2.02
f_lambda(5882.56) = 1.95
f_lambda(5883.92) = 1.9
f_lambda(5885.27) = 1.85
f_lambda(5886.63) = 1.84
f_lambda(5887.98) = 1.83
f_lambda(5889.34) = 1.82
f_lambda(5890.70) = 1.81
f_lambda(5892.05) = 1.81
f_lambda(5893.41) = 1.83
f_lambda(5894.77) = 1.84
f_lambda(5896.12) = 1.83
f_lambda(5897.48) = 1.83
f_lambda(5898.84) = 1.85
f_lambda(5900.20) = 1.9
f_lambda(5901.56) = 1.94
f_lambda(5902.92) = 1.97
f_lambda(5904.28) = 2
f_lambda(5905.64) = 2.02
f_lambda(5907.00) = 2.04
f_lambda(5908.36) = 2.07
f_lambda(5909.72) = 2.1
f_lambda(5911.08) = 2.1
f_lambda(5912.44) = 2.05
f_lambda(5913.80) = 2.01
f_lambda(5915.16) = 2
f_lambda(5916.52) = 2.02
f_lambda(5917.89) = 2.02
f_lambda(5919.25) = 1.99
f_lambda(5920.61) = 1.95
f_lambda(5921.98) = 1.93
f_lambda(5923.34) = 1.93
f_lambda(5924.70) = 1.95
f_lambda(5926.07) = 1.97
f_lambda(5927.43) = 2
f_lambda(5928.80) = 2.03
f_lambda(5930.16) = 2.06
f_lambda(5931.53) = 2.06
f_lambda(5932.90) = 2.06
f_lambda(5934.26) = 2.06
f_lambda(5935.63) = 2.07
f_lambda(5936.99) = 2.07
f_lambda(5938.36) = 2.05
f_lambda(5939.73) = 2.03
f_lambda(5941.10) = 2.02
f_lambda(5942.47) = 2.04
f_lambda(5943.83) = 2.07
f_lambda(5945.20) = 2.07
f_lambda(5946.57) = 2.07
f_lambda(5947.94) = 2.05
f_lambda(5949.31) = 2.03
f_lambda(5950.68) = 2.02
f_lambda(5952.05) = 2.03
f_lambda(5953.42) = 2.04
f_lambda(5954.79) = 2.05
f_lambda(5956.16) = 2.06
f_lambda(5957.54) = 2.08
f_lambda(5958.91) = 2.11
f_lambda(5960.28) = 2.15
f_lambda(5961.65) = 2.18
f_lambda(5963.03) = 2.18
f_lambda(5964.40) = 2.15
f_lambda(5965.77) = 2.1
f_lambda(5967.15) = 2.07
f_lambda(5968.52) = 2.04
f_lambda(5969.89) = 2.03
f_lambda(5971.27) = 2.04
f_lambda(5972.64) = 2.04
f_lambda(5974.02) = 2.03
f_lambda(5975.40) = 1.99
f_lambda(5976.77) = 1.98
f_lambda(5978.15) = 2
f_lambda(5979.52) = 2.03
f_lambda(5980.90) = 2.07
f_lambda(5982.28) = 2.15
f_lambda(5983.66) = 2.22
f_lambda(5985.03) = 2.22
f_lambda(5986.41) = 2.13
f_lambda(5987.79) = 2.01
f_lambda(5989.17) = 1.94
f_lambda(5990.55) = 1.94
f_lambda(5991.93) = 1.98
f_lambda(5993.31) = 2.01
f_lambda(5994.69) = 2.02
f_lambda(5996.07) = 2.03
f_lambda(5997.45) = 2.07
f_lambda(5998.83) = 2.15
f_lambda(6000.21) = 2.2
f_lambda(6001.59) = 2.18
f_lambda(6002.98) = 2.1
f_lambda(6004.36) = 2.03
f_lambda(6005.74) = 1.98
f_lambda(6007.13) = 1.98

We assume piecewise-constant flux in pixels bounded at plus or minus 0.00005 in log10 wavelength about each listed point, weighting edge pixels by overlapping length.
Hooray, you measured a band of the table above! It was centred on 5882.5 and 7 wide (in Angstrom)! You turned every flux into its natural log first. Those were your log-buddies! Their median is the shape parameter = 0.67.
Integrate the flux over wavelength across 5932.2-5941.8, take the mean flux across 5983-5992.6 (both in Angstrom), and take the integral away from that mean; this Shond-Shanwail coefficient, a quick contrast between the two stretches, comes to -17.6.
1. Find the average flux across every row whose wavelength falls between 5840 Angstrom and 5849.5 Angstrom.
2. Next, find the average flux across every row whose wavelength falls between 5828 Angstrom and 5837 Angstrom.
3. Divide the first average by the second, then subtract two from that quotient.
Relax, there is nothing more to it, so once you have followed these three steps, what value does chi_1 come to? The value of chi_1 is -1.034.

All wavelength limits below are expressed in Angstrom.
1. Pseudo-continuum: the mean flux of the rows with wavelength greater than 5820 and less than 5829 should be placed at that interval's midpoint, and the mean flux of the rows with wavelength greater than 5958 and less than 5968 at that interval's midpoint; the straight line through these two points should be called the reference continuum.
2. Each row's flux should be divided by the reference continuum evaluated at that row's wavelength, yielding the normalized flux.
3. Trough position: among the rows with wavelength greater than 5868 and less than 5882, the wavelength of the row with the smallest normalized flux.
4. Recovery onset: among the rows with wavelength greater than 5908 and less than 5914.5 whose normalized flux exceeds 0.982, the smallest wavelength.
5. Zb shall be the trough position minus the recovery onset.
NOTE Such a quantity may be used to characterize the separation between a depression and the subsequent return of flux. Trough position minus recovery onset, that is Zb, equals -28.5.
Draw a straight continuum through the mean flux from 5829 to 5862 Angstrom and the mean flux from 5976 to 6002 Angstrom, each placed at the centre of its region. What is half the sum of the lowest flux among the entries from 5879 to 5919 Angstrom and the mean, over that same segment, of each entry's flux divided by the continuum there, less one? 0.868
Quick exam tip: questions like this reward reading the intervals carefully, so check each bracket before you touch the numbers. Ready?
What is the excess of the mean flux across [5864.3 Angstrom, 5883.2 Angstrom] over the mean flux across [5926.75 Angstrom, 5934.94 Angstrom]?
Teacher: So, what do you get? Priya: 0.05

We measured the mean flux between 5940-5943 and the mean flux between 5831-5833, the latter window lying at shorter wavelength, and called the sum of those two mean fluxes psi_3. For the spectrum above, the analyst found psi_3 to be 4.24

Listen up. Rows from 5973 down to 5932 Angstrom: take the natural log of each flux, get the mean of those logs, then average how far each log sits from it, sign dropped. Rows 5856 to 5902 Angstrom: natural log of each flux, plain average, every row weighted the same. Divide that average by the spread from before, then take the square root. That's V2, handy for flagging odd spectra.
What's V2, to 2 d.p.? 6.68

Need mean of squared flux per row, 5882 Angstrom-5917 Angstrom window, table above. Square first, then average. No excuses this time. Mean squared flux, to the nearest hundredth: 3.74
